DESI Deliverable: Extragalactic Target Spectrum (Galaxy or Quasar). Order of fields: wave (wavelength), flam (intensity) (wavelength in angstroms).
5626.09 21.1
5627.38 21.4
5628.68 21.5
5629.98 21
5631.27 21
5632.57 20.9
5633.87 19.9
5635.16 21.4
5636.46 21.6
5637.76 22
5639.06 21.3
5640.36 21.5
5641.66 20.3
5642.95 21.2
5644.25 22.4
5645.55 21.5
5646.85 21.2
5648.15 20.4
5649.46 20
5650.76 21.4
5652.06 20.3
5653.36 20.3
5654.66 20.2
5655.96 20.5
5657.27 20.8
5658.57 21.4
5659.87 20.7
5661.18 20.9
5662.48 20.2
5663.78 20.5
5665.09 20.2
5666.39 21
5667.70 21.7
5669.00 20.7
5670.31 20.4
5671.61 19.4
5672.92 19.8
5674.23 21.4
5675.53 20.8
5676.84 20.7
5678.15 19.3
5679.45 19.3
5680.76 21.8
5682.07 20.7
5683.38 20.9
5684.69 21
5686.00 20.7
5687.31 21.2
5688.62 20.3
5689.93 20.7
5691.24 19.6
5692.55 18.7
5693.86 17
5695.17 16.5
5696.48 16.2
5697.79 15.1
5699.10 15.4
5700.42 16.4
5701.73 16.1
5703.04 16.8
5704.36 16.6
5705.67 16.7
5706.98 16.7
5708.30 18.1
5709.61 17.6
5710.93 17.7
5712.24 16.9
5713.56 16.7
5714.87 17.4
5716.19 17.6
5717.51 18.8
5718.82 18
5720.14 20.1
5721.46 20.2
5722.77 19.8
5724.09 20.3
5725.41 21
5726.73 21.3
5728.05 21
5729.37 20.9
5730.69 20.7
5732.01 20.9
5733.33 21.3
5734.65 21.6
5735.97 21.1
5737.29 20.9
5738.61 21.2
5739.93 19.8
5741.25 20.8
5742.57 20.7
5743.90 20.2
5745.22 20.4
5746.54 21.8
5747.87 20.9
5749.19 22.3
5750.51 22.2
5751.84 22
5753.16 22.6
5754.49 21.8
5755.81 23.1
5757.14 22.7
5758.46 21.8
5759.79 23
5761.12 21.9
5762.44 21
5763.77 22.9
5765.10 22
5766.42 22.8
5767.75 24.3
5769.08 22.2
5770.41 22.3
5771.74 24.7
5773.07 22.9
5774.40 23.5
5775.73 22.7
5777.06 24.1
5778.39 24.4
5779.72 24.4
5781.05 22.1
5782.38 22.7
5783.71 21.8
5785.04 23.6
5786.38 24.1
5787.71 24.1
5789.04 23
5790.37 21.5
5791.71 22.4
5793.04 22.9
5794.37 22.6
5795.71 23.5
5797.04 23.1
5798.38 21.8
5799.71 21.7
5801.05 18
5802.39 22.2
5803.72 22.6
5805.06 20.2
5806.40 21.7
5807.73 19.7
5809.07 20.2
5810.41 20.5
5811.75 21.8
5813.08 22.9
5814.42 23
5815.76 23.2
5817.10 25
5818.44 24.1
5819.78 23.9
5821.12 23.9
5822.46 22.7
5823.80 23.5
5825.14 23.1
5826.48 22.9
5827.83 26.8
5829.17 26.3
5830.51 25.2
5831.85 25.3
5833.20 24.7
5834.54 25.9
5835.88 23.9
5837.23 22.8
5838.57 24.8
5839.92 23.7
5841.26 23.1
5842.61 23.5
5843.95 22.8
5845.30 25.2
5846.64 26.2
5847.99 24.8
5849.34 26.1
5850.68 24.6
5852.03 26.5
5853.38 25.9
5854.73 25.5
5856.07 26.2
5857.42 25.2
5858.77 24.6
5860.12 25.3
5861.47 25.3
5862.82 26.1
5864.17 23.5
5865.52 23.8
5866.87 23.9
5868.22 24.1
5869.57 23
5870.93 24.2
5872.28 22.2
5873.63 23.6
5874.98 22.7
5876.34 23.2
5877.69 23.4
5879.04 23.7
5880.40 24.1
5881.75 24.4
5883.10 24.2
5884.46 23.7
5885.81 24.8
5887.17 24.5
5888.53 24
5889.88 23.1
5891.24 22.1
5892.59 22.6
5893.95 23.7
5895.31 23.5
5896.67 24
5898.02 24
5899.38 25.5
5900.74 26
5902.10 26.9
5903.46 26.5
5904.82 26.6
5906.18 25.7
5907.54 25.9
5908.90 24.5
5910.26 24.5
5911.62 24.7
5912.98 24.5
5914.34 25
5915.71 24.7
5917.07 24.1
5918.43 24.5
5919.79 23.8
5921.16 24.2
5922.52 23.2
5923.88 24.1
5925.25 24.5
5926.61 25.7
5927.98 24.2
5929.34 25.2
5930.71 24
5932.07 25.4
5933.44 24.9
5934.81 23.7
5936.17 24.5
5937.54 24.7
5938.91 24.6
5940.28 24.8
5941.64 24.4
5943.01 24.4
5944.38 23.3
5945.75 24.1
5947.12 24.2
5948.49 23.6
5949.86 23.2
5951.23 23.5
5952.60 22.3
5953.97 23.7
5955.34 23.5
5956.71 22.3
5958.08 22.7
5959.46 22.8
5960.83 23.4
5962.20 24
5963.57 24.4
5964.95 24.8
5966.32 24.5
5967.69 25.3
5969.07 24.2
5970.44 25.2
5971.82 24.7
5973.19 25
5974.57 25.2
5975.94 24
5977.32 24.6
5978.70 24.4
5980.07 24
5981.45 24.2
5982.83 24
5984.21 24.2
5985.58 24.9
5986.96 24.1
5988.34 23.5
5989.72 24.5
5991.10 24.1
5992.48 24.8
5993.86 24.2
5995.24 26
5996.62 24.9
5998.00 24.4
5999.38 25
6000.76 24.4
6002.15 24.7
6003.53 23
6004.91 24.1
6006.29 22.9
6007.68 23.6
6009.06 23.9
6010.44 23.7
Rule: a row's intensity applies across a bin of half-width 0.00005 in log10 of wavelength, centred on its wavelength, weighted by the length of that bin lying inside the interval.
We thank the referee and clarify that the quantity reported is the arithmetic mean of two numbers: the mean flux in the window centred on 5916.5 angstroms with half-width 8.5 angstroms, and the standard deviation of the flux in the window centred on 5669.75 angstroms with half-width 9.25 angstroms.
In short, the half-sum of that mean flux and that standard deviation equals 12.5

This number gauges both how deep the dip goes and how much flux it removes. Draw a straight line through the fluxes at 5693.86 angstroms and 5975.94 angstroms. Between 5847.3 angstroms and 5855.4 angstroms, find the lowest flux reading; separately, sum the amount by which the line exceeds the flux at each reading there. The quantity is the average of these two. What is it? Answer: -1.7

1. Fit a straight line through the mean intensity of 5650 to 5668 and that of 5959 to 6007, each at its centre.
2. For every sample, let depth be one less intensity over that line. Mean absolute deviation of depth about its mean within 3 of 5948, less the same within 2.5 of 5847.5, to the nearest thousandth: -0.009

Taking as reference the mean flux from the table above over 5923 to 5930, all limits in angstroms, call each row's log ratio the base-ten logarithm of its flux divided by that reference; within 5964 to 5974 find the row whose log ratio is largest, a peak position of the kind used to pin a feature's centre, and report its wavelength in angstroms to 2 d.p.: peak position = 5967.69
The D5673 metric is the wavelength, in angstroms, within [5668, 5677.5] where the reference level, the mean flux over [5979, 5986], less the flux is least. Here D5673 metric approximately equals 5674.23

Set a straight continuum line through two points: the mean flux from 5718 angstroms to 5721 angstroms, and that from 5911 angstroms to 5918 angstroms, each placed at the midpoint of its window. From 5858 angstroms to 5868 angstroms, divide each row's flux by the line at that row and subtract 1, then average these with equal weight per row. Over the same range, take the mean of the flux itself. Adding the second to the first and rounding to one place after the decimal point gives 24.7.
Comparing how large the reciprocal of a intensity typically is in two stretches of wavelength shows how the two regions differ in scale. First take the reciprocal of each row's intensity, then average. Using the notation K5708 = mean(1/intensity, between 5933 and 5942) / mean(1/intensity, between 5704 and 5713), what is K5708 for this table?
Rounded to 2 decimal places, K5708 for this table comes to 0.70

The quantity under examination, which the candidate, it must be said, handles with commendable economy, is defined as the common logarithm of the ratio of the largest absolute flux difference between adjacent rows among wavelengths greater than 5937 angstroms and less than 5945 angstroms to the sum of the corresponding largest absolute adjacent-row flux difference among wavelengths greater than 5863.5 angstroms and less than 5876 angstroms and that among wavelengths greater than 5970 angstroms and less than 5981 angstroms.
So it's -0.46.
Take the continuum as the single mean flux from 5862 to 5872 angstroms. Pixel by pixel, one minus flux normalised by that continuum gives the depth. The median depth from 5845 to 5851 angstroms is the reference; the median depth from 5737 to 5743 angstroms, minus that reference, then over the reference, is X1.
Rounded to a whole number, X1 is -4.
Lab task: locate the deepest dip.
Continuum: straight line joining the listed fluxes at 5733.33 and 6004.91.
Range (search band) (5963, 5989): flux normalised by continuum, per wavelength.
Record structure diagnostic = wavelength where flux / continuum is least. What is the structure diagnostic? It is 5988.34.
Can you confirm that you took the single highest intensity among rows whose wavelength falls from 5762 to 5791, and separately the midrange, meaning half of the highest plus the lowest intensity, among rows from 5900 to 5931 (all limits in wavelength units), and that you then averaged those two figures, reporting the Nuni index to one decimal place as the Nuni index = 24.9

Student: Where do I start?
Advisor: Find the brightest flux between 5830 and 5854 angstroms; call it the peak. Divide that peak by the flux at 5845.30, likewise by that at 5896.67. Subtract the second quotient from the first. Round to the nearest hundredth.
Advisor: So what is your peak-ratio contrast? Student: -0.05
